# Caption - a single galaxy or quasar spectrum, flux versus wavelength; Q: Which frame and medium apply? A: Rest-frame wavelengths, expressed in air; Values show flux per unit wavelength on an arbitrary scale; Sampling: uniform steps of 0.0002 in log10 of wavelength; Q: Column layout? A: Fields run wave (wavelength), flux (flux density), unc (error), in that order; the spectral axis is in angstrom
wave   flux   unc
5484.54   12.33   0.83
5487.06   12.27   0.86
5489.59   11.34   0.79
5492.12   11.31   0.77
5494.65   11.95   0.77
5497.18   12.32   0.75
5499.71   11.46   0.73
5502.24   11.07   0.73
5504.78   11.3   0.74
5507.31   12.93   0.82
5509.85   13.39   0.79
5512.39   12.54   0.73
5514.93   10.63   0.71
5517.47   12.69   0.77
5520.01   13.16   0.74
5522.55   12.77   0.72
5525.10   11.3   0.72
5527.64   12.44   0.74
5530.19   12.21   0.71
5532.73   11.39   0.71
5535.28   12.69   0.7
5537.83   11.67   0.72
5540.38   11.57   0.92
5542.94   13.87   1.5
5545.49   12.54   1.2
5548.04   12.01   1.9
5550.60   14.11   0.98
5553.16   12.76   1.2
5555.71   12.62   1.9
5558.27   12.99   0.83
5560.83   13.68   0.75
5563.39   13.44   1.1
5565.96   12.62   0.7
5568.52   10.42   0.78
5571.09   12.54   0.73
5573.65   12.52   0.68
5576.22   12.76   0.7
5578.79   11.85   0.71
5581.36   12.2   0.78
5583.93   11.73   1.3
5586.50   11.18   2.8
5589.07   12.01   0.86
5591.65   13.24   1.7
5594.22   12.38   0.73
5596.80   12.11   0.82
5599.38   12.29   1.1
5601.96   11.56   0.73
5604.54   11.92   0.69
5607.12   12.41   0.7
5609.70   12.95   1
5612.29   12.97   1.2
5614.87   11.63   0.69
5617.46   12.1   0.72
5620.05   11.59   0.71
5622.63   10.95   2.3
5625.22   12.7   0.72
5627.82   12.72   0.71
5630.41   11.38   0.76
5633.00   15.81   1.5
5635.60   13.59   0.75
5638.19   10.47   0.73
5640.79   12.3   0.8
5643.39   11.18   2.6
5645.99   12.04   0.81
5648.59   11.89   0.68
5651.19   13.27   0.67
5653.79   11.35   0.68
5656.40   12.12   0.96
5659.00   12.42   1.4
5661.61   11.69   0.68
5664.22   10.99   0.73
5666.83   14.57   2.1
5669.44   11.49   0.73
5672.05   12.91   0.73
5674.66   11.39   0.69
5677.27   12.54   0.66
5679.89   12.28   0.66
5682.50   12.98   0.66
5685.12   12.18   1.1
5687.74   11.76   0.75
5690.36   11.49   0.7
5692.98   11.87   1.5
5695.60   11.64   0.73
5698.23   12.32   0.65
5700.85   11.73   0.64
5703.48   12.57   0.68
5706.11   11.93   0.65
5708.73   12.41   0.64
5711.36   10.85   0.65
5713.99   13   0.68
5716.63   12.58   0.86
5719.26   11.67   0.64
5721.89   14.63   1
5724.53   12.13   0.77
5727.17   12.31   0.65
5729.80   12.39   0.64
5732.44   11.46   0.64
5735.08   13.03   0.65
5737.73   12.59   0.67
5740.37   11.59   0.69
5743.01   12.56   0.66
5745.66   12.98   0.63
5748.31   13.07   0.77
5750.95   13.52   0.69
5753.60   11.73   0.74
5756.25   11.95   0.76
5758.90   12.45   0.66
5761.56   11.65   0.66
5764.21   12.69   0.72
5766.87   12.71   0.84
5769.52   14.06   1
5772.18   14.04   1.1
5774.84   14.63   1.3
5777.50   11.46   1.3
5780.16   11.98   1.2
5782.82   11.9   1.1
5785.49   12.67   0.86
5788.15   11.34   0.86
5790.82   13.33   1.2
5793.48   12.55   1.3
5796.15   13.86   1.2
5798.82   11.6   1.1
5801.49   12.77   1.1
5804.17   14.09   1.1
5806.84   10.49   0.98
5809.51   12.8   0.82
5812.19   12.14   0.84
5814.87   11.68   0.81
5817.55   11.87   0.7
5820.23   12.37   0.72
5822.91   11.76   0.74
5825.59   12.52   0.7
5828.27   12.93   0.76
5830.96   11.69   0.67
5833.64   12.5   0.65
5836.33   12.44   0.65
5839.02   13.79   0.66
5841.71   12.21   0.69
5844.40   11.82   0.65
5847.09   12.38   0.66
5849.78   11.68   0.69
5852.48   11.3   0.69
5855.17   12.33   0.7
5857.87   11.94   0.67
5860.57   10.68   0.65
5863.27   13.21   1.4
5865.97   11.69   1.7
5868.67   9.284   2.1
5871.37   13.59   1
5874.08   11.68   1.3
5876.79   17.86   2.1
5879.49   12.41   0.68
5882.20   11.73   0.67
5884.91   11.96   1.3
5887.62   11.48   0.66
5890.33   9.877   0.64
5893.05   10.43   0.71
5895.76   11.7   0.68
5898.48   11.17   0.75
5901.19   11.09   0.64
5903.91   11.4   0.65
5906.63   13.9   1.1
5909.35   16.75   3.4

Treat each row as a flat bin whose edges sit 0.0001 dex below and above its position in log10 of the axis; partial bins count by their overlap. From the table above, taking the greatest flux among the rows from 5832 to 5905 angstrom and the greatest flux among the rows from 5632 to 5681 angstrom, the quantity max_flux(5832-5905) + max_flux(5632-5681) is 33.7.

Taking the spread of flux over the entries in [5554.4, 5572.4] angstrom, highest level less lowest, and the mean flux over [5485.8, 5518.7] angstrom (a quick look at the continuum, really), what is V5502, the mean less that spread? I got 8.68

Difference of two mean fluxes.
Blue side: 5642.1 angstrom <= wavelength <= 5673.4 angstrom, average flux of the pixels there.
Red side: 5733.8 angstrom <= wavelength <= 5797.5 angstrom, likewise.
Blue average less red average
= -0.52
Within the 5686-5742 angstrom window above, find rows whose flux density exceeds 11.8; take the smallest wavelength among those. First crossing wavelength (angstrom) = 5692.98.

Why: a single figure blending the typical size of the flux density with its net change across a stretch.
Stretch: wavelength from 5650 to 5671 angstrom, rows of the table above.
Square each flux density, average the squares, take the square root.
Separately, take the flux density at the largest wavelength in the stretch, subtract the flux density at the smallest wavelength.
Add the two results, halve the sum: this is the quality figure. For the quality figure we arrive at 5.3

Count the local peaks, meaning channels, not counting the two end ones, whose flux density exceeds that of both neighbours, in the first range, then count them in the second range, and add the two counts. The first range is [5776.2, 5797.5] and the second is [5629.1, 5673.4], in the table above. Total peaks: 9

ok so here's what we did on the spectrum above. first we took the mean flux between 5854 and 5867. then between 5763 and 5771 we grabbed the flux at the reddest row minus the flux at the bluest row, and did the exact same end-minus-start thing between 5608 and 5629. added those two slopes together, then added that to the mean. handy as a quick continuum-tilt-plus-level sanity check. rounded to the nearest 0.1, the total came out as 13.1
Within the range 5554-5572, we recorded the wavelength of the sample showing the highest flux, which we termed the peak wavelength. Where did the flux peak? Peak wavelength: 5560.83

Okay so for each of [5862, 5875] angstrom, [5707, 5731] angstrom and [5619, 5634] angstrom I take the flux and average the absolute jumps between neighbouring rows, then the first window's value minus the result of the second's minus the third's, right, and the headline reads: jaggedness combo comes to 2.8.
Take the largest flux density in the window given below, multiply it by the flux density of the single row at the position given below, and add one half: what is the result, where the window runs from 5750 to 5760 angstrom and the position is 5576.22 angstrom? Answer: 173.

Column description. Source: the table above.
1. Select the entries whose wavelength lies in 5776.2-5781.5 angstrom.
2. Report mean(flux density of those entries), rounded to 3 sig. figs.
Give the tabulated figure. 11.7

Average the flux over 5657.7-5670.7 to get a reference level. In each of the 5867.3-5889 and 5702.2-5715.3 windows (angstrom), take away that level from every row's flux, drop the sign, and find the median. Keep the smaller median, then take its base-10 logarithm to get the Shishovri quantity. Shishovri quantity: -0.47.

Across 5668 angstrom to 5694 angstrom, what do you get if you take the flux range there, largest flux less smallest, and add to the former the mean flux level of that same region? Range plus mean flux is 13.7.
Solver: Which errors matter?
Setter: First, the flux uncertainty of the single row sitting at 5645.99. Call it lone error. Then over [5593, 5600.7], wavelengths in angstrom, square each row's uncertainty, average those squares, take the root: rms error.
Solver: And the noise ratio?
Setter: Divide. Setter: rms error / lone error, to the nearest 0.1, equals 1.1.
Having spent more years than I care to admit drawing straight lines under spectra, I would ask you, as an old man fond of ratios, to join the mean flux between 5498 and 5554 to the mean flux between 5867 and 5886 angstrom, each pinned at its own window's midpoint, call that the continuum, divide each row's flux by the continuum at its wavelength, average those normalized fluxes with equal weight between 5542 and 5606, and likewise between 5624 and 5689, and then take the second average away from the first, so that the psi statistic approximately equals 0.017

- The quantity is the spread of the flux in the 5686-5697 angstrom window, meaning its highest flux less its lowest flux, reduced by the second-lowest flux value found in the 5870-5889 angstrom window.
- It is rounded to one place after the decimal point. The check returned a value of -11.3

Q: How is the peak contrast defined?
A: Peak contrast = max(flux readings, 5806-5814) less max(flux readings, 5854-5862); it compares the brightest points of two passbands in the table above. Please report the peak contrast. 0.5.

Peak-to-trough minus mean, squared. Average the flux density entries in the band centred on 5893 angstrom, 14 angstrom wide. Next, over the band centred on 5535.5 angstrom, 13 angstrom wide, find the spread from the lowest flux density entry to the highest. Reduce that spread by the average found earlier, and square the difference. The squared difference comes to 93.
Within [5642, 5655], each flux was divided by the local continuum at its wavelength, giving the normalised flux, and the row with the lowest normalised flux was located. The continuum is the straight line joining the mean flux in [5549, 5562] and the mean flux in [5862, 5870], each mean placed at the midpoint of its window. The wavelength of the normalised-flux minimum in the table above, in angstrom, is 5643.39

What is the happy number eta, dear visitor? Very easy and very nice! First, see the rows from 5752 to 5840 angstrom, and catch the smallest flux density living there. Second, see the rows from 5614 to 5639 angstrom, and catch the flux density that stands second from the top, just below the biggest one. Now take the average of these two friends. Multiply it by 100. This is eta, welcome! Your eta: 1204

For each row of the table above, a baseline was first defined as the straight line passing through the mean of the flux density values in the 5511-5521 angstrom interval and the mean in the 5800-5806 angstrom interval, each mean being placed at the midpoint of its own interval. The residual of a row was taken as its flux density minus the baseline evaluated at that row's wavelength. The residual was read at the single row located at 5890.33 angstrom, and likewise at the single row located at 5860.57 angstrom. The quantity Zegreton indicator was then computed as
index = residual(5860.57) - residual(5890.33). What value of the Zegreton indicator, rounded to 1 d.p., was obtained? 0.9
